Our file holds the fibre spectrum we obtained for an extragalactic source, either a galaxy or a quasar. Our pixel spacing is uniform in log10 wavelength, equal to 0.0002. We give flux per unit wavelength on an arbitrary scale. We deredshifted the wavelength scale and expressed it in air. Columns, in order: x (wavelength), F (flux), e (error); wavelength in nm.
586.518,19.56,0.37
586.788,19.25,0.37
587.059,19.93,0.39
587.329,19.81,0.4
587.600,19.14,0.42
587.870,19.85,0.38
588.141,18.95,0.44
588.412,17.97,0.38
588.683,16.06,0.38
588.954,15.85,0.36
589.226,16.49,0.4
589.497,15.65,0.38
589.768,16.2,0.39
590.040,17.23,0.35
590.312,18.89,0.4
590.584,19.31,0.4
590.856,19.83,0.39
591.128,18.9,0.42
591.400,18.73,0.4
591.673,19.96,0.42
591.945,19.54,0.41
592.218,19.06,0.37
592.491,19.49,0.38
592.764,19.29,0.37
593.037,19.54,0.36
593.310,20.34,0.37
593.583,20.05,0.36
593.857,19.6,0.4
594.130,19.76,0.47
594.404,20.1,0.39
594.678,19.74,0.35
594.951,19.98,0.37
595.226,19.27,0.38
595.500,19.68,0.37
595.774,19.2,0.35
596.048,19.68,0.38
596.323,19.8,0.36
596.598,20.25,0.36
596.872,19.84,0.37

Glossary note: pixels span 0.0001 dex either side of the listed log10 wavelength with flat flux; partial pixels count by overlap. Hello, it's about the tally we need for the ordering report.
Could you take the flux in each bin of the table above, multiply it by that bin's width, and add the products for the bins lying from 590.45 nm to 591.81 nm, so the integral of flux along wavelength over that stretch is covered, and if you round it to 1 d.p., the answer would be 26.3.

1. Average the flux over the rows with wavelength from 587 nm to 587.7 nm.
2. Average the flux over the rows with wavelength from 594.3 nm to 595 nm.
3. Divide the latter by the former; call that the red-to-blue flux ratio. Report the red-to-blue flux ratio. 1.02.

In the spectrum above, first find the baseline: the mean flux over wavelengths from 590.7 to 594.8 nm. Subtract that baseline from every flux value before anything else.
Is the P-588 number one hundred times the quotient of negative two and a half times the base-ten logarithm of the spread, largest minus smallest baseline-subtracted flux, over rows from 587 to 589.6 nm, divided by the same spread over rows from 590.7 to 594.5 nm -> -98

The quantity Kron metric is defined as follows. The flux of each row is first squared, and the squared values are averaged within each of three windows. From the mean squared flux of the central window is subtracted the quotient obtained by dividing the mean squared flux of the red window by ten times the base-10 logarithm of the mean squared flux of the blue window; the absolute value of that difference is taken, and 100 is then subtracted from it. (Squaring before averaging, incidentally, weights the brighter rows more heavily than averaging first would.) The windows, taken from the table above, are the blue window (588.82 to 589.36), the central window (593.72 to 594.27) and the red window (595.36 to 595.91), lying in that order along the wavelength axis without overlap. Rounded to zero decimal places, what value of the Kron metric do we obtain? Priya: 272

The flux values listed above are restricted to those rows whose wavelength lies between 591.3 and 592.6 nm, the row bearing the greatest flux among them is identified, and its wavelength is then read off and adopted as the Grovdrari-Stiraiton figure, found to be 591.673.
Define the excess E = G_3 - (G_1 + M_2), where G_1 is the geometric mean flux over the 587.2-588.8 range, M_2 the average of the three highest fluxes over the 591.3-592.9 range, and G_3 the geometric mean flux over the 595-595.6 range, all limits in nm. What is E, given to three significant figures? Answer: -18.8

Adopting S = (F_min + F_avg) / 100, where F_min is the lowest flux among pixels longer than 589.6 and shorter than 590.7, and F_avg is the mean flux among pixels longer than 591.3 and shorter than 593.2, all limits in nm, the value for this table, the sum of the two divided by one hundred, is 0.356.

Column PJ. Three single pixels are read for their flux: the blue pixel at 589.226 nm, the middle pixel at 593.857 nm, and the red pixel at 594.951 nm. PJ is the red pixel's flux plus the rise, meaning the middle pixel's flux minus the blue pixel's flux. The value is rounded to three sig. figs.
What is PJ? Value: 23.1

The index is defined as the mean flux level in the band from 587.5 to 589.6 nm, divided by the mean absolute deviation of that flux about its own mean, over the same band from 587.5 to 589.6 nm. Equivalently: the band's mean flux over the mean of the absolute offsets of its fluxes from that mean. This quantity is 12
